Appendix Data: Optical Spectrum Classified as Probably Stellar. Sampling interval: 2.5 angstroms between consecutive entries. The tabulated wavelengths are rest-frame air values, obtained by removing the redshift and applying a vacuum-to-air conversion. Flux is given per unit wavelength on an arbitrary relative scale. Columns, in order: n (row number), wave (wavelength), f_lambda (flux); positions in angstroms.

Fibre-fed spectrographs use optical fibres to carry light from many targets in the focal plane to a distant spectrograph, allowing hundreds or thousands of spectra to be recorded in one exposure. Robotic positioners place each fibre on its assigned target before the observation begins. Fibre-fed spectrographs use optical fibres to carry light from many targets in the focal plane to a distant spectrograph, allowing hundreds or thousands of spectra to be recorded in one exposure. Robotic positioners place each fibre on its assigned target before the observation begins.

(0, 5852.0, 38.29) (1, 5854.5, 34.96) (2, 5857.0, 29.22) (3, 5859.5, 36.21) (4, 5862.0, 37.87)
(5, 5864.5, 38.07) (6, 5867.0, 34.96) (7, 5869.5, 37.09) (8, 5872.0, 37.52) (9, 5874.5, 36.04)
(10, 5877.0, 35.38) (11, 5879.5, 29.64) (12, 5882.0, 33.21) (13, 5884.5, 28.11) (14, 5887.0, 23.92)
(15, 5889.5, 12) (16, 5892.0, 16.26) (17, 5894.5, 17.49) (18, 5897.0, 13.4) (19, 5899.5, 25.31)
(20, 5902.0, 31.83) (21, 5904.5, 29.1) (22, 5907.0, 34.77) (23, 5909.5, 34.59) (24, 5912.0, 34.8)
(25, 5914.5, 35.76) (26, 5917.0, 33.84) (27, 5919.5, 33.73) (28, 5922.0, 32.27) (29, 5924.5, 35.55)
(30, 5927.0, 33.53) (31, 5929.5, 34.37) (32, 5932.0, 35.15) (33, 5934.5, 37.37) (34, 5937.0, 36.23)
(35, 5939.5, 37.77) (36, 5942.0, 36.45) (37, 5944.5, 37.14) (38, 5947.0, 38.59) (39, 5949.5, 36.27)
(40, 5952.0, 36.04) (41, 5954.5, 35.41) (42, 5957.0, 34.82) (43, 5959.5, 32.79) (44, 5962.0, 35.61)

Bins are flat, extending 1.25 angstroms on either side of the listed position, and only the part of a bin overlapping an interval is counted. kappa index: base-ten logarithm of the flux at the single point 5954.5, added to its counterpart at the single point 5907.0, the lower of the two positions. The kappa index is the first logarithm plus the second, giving 3.09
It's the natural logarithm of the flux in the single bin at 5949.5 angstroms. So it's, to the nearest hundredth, 3.59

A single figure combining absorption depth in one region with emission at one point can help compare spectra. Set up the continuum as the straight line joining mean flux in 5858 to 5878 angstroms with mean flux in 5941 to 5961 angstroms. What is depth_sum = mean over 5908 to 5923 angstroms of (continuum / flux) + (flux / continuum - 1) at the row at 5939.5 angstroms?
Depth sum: 1.11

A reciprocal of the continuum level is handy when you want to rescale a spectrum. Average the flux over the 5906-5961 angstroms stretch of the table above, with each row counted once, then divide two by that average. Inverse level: 0.057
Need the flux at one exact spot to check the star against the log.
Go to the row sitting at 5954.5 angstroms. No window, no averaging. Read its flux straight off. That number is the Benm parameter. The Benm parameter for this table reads 35.41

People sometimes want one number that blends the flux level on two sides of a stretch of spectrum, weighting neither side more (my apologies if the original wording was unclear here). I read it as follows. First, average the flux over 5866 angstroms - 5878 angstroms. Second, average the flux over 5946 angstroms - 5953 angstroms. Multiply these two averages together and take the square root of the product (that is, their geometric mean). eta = 37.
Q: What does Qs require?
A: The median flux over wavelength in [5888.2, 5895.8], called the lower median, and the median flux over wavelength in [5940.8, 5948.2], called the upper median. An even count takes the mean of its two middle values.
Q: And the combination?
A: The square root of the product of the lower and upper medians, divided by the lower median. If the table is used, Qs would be 1.51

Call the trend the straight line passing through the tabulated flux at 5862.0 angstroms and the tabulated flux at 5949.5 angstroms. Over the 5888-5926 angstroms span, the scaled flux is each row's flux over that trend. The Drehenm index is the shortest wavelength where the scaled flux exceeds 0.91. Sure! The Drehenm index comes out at 5907.0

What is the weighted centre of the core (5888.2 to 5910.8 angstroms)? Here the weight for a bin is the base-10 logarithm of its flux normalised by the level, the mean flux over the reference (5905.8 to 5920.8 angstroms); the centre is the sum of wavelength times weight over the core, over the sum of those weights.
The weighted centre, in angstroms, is 5894.3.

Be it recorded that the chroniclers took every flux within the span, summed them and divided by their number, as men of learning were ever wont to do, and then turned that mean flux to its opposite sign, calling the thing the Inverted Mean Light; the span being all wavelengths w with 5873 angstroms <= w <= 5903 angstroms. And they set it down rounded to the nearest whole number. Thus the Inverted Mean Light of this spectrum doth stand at -25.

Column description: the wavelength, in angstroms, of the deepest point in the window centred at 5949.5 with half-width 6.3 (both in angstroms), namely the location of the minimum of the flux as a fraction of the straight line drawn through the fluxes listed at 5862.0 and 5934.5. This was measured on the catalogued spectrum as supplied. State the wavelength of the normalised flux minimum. 5954.5 angstroms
